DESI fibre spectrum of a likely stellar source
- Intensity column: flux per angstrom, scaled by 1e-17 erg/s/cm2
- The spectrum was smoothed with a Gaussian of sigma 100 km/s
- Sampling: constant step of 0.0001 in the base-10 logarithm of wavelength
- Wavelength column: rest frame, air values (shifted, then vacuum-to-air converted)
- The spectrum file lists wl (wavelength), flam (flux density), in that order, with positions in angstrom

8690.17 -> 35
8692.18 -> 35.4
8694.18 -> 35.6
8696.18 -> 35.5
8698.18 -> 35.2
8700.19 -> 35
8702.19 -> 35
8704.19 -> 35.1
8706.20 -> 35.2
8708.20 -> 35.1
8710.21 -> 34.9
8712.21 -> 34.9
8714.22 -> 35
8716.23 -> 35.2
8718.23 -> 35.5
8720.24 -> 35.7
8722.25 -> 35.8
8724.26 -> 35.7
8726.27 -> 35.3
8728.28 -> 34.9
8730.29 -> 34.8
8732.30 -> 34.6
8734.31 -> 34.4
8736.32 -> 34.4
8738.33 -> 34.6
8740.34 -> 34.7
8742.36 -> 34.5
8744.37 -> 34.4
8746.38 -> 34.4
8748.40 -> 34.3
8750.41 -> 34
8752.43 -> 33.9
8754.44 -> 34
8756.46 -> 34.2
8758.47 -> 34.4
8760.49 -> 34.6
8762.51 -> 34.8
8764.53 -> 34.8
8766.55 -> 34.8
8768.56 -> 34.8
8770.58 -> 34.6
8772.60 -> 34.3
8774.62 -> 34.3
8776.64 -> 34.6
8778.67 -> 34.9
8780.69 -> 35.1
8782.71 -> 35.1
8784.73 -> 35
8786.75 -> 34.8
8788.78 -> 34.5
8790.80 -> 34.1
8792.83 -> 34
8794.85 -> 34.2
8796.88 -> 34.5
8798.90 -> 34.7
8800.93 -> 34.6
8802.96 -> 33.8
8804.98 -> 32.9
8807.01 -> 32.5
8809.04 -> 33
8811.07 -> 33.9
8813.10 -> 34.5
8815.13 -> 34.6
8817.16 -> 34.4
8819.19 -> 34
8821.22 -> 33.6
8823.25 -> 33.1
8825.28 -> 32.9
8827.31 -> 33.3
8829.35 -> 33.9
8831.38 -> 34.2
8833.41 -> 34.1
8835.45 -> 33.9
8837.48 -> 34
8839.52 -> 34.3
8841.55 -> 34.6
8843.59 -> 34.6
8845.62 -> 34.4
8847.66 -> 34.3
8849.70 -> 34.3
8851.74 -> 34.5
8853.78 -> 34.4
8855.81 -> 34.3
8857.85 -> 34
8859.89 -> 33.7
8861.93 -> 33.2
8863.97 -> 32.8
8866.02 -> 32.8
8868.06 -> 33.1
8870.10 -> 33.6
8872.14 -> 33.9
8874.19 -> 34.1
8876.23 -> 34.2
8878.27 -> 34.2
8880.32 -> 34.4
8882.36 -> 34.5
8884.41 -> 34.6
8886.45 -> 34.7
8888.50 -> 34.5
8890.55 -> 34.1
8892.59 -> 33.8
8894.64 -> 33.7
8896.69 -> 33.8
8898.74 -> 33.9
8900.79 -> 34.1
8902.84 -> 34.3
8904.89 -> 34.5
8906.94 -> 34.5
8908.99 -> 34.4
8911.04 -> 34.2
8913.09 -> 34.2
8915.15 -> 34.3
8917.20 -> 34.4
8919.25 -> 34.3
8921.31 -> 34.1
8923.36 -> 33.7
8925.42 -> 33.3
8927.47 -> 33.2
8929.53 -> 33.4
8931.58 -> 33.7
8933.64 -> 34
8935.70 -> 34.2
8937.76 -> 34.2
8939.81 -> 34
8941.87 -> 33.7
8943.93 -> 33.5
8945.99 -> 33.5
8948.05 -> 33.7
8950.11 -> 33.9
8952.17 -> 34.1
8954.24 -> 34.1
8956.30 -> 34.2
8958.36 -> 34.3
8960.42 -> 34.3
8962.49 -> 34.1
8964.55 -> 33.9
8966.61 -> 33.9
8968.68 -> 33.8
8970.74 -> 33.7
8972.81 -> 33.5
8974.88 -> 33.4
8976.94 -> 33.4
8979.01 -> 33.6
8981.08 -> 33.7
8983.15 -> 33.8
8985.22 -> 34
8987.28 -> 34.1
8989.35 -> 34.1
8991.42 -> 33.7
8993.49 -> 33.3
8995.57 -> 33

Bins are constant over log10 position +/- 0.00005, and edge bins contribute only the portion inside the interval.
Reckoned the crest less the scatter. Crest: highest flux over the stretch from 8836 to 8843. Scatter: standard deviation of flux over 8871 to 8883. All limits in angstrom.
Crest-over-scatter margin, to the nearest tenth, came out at 34.4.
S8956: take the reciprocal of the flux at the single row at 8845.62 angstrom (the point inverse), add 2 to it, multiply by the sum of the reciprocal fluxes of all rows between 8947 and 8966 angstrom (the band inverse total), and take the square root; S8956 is 0.732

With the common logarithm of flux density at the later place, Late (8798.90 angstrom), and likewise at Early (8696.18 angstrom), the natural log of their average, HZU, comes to 0.435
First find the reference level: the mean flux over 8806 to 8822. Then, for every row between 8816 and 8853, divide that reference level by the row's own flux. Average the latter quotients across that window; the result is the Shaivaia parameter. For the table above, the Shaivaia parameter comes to 0.994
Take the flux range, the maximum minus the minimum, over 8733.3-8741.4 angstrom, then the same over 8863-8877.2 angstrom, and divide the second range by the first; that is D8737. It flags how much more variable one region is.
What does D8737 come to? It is 4.7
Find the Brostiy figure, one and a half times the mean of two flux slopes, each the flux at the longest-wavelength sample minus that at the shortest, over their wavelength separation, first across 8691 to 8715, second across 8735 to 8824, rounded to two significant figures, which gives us -0.025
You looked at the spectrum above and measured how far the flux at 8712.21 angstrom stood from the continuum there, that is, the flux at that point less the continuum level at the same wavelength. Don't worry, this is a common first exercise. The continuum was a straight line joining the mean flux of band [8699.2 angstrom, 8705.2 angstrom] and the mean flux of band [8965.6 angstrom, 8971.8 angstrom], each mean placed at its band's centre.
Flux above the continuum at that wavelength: -0.1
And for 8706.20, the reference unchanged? 0.2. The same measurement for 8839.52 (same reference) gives -0.1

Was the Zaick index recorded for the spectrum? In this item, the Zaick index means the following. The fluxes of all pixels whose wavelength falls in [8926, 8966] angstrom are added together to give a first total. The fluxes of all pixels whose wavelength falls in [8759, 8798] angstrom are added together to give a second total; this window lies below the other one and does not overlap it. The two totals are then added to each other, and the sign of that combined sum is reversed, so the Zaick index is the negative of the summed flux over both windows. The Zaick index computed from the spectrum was -1302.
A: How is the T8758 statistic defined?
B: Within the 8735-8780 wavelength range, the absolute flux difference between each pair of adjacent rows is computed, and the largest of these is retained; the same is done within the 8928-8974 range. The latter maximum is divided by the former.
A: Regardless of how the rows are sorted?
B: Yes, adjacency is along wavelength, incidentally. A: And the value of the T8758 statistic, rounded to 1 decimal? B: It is 1.0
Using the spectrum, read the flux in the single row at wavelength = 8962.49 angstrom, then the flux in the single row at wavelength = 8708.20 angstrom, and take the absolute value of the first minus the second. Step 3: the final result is 1.00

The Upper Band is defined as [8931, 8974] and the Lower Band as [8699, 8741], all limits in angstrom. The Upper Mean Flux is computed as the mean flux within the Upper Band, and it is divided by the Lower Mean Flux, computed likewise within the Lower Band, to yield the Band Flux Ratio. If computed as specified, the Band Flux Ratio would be 0.97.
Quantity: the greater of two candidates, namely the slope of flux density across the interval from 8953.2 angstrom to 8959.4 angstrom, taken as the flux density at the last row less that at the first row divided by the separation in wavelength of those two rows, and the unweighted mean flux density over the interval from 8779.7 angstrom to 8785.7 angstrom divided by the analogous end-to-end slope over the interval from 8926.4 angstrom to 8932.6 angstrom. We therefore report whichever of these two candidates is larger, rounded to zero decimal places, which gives 288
